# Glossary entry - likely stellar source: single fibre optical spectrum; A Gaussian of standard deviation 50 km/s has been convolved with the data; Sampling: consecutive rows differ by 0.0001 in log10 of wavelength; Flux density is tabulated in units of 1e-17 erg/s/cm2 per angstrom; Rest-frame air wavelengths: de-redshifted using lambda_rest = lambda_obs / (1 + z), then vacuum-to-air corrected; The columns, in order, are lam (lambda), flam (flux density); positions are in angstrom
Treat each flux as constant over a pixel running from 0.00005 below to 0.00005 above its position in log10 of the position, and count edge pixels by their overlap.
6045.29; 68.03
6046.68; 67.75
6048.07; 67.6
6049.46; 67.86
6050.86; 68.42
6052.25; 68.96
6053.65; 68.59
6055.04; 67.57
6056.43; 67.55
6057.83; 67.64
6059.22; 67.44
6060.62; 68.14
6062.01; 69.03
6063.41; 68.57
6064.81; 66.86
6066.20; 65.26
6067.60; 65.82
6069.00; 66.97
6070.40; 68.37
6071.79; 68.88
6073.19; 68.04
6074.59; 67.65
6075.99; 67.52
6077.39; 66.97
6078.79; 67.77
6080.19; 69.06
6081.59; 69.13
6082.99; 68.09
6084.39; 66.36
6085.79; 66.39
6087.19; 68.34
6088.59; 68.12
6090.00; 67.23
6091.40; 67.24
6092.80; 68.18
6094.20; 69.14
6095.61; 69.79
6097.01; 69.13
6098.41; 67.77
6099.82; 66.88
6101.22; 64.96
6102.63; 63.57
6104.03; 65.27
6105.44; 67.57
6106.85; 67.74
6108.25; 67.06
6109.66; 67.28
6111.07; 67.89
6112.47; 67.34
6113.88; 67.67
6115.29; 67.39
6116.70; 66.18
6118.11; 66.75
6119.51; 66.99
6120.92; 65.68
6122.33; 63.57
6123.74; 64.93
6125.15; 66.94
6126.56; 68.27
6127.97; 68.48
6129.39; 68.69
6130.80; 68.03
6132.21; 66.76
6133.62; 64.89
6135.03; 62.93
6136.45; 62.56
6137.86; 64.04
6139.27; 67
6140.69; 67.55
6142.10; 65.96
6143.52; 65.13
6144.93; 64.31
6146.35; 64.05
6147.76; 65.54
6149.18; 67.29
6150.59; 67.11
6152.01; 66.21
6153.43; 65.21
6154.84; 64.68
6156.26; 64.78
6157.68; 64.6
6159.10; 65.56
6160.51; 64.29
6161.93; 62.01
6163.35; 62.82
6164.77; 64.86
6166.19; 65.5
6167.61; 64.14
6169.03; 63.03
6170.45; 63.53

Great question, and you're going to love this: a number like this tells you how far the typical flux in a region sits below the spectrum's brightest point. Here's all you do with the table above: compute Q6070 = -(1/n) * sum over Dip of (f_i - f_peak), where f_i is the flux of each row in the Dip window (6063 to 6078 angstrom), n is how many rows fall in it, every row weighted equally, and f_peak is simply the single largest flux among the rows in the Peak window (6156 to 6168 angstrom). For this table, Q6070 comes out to -1.8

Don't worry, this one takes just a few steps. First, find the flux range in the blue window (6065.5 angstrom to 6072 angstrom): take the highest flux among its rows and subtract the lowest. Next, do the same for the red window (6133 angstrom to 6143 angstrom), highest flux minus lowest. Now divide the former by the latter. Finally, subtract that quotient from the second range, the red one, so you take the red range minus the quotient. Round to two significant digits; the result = 4.3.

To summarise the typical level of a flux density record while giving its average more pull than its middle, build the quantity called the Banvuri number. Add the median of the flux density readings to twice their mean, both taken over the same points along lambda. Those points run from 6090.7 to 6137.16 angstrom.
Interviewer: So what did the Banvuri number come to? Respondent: 201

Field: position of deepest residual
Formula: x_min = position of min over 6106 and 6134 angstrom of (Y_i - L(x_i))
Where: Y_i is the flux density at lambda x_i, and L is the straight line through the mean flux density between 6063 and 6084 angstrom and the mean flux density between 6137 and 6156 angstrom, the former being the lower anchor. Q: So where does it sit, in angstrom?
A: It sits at 6122.33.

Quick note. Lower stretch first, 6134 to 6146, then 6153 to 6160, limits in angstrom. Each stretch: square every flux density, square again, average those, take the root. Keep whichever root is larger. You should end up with 4225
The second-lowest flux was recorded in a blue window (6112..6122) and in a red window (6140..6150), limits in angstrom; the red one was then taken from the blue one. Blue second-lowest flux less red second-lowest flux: 1.9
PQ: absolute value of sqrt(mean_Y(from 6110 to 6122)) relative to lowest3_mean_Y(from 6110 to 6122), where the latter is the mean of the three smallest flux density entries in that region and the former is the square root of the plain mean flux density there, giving 0.124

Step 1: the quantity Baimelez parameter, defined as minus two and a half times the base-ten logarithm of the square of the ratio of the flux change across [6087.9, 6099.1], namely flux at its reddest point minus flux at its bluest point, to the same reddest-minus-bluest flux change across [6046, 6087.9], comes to 1.1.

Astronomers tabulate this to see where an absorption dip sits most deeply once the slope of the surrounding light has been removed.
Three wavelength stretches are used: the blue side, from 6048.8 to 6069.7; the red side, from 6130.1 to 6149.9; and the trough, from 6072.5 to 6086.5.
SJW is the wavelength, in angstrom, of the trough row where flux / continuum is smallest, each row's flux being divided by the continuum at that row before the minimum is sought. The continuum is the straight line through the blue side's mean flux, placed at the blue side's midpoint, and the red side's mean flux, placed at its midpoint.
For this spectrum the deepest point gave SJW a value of 6084.39 angstrom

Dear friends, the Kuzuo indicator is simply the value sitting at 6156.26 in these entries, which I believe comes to 64.78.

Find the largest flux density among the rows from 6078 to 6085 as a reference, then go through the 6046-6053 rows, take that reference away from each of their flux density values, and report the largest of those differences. -0.2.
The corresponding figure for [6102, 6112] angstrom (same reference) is -1.2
